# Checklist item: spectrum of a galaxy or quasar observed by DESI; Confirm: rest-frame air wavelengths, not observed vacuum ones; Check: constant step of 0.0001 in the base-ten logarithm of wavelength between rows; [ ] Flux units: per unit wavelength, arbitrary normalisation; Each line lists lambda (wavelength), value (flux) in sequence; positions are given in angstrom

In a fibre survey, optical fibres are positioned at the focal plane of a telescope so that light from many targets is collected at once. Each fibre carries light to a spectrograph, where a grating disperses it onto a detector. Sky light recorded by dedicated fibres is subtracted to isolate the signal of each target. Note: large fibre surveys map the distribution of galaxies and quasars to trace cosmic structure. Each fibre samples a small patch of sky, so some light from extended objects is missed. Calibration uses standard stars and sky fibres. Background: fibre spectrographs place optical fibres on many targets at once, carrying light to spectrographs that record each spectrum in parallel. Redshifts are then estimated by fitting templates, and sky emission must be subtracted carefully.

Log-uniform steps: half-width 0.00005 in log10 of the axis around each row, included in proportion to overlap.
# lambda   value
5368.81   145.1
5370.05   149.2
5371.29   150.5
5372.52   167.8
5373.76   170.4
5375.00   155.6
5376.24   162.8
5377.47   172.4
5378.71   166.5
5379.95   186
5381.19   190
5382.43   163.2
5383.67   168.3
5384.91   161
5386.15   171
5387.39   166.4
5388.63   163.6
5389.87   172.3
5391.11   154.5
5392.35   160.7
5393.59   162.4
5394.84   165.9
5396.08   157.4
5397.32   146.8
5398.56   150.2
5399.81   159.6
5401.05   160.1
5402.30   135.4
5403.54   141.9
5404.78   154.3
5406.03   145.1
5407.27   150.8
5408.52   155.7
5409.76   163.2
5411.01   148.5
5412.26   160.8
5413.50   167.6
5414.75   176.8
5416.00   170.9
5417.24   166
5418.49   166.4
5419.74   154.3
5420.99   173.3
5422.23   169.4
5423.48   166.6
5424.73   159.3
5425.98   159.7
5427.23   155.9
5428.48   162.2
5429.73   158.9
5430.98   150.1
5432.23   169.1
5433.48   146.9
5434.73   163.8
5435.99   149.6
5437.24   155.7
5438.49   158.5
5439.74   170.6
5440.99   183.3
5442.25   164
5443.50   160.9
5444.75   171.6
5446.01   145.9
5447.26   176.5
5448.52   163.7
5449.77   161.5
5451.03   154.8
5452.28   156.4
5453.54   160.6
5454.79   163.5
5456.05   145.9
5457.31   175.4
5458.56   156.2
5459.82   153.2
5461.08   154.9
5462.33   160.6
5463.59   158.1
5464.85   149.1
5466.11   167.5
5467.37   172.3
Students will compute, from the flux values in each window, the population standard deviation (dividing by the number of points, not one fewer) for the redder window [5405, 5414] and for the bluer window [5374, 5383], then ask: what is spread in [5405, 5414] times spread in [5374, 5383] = 90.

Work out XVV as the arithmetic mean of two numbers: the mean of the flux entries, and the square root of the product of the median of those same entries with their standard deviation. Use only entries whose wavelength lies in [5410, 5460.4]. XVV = 100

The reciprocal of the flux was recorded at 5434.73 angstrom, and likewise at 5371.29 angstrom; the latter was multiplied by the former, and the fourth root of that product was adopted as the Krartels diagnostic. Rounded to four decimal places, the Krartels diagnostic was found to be 0.0798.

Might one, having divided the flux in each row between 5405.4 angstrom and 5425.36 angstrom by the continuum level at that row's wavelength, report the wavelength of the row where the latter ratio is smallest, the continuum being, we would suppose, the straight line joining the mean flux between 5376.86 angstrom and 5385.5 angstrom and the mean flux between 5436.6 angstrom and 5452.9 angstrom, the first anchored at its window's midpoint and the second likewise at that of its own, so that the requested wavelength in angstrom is 5406.03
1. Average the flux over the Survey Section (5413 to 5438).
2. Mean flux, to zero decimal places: 162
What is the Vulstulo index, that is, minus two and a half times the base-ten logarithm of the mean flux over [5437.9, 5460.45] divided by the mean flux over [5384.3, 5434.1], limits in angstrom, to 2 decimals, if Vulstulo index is -0.02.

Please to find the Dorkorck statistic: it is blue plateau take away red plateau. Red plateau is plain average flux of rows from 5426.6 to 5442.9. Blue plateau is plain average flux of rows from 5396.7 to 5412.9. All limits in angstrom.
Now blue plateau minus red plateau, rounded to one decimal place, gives -8.9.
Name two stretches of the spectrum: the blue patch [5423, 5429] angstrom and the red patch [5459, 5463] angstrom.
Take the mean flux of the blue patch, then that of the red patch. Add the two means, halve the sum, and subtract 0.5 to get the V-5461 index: 158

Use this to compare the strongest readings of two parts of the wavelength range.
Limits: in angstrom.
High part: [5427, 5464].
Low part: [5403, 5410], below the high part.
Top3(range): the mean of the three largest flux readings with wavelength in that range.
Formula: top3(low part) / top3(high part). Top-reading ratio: 0.88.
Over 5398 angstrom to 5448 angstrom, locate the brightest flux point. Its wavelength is 5440.99 angstrom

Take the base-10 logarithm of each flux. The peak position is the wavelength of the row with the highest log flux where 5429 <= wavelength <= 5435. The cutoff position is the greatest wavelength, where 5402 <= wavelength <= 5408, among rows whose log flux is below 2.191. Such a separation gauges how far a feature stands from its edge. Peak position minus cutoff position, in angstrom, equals 25.0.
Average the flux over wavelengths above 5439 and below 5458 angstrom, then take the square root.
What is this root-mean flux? 12.79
